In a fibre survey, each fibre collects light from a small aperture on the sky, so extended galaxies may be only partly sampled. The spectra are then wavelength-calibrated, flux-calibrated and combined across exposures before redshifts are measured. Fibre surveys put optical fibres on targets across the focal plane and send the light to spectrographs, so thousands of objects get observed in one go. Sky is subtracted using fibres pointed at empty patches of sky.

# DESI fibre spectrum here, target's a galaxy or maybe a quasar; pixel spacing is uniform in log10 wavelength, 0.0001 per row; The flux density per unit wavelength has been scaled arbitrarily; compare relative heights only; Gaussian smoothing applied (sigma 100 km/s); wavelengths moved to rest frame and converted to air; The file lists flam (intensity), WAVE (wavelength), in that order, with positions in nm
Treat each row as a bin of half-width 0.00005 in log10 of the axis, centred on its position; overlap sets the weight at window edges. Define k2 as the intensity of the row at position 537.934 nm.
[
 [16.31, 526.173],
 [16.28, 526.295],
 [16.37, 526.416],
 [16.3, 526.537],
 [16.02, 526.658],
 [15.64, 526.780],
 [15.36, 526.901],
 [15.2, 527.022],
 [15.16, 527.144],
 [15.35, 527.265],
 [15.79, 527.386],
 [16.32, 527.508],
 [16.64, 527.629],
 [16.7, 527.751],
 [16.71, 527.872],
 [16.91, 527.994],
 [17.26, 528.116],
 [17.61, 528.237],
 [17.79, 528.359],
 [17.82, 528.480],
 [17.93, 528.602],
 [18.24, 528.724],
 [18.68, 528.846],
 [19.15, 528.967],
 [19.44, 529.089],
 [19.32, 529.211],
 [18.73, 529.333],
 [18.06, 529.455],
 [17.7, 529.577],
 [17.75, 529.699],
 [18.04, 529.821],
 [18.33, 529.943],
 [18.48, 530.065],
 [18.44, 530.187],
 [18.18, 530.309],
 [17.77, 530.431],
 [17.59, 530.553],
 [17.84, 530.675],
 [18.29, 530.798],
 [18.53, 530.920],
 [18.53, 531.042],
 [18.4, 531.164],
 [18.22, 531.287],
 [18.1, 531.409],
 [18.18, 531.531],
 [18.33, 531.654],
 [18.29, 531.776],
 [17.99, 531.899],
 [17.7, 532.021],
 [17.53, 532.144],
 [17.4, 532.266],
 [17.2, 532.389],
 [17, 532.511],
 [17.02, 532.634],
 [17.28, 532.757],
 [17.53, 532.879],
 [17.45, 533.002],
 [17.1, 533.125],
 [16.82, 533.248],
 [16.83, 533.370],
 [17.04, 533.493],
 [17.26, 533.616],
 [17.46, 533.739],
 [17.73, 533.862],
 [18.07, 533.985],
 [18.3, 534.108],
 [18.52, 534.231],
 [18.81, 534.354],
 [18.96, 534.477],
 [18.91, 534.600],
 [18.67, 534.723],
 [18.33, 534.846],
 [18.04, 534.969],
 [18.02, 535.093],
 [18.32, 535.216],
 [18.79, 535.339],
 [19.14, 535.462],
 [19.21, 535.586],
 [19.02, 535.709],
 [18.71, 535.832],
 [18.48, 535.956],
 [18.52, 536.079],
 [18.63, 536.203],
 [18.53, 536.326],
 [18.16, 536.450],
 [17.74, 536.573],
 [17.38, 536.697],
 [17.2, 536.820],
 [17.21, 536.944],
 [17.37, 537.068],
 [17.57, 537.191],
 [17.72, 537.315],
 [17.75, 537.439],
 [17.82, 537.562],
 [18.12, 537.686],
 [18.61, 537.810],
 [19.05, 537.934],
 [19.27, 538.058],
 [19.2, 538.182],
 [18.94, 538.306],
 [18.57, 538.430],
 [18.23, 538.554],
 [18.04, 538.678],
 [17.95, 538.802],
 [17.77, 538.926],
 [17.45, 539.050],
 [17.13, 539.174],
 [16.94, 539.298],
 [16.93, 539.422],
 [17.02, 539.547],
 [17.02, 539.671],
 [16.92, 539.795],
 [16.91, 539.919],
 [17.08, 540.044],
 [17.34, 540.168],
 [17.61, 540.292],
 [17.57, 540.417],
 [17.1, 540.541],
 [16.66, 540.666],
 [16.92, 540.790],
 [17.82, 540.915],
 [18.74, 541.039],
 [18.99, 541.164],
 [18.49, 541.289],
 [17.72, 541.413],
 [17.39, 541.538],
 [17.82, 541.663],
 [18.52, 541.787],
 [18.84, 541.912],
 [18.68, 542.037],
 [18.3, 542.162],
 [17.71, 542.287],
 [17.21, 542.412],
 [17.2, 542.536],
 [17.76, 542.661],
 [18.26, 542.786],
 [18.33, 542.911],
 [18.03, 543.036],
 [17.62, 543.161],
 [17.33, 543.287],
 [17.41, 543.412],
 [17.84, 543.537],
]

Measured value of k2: 19.05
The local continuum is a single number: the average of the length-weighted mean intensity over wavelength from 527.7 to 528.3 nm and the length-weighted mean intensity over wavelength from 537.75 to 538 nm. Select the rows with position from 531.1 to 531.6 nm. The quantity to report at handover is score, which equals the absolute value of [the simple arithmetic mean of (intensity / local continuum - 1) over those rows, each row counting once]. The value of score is 0.016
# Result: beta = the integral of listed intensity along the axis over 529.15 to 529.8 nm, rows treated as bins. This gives 12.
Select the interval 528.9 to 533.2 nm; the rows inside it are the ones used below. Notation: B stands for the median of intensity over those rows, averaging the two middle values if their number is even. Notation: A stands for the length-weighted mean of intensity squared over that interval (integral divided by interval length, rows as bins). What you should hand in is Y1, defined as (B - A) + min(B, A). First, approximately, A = 325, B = 18.1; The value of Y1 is -289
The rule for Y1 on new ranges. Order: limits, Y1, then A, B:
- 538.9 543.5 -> -276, 311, 17.6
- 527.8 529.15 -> -287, 323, 17.8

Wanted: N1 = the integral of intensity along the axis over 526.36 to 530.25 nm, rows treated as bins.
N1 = 67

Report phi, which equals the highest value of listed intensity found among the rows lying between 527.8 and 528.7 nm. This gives 17.93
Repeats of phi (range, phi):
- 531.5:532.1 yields 18.33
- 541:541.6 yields 18.99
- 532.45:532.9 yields 17.53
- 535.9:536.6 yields 18.63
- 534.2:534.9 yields 18.96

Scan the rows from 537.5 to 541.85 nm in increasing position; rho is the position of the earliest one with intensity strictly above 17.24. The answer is 537.562 nm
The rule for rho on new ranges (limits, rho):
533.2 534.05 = 533.616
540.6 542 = 540.915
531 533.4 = 531.042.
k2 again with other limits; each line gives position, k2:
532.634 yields 17.02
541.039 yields 18.74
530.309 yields 18.18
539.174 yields 17.13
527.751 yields 16.7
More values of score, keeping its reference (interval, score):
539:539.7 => 0.047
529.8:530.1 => 0.020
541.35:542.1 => 0.013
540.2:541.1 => 0.025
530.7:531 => 0.027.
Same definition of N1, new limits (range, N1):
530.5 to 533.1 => 46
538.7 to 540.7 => 34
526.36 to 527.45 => 17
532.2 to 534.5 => 40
